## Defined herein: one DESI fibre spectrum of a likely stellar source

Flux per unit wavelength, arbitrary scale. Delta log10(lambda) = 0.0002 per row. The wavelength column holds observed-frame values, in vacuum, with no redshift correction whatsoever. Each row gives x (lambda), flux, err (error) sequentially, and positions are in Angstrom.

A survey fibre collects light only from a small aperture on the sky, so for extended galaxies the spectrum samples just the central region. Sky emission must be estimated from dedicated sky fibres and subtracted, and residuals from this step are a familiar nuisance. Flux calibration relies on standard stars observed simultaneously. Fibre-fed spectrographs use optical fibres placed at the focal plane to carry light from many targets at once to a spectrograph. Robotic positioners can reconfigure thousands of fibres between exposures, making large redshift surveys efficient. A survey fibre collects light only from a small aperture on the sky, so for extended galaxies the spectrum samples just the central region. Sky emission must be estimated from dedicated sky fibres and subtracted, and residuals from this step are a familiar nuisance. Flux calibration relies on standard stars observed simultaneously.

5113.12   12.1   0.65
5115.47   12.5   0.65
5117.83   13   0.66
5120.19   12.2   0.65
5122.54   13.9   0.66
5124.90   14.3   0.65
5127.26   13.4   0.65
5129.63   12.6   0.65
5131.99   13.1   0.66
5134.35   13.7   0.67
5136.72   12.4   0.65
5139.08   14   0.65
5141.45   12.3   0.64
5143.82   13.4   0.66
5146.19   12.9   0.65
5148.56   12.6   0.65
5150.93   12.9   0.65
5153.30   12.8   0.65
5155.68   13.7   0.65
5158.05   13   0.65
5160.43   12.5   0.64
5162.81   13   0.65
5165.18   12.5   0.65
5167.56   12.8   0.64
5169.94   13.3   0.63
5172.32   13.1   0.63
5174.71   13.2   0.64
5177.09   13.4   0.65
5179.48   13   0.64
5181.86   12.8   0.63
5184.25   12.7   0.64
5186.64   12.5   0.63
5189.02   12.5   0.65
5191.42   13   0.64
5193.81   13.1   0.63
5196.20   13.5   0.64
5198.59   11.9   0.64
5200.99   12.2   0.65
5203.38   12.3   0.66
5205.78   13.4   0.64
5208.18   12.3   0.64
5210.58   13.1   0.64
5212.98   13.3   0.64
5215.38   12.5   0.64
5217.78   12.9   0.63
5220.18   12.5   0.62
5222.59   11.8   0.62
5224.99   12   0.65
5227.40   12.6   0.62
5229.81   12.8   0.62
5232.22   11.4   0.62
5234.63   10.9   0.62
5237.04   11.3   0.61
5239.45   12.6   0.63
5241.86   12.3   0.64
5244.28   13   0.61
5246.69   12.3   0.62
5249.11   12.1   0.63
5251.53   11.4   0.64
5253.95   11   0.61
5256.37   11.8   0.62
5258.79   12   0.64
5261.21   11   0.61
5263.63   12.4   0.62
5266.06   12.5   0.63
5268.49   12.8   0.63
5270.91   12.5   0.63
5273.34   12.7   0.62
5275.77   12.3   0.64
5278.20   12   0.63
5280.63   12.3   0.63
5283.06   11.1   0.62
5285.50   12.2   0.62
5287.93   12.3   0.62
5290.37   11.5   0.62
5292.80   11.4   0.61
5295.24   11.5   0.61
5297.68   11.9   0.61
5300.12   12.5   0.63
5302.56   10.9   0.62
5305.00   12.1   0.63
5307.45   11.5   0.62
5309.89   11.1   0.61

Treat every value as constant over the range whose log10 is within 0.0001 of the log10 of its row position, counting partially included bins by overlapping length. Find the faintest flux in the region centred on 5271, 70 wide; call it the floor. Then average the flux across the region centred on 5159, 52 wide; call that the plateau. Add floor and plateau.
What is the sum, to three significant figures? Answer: 23.9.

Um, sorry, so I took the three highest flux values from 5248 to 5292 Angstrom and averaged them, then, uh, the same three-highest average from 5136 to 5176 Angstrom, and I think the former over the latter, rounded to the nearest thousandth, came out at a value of 0.925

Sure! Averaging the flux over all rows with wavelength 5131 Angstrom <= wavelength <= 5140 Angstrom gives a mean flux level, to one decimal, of 13.3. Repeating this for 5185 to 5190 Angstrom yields 12.5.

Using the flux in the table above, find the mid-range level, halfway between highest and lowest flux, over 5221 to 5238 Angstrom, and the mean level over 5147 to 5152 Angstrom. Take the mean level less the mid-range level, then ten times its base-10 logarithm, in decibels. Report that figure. 0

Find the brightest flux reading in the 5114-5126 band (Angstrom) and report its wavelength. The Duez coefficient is 5124.90 Angstrom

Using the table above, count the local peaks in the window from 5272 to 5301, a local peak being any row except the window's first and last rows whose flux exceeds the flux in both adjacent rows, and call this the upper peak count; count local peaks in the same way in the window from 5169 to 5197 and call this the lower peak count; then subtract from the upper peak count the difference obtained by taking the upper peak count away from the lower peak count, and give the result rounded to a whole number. 3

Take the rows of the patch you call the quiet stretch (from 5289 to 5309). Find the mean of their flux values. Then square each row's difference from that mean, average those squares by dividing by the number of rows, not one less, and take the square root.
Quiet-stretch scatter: 0.46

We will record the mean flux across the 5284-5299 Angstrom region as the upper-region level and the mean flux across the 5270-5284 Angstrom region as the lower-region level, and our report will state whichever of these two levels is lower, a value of 11.8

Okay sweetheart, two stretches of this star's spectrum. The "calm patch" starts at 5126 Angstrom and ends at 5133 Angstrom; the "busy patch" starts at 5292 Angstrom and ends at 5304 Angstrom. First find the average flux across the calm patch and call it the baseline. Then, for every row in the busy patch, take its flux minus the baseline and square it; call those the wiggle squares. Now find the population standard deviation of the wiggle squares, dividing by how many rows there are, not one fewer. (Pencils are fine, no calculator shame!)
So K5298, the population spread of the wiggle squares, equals 1.4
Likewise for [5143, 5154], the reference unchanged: 0.1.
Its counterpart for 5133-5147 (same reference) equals 0.3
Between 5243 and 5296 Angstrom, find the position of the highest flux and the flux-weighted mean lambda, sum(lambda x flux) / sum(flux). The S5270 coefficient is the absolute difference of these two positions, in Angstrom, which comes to 25.3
